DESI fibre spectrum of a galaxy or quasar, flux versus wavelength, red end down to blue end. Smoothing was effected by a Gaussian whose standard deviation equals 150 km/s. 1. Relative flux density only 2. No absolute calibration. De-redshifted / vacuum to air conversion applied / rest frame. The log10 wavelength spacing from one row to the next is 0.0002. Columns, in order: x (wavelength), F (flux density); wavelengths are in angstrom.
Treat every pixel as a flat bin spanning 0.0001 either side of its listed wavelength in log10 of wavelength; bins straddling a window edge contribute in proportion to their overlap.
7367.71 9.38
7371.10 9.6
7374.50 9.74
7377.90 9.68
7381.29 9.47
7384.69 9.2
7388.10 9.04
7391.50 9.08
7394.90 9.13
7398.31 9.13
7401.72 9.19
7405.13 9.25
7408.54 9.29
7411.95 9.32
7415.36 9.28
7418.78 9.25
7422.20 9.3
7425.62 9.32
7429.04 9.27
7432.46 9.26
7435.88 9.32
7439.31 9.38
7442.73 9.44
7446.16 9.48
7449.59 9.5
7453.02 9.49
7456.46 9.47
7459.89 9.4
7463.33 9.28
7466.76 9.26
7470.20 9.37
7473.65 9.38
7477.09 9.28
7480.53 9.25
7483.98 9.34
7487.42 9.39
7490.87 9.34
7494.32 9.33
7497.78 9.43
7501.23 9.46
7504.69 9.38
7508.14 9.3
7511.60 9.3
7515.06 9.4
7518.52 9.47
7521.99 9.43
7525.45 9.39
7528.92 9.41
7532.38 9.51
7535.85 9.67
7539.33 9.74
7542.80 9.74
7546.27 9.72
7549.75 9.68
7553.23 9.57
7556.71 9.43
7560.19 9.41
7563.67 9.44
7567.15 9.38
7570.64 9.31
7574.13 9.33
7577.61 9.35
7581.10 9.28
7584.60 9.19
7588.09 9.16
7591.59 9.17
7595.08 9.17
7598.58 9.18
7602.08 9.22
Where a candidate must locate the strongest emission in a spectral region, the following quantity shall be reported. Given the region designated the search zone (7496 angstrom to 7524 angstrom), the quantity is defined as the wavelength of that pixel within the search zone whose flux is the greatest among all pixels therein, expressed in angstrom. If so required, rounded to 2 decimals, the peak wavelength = 7518.52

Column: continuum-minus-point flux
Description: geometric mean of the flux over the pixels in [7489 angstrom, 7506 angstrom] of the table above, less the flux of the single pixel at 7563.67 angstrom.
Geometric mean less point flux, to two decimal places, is -0.05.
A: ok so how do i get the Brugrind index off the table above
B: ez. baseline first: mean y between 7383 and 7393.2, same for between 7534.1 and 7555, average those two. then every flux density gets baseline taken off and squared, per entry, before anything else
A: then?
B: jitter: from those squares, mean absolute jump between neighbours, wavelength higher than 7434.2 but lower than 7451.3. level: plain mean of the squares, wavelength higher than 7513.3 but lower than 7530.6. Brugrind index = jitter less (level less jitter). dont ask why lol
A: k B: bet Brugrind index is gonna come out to 0.007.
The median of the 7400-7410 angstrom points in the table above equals 9.25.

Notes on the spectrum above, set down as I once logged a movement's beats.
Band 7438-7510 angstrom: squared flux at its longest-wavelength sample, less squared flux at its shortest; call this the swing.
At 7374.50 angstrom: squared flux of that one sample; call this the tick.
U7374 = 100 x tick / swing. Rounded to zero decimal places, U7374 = -6348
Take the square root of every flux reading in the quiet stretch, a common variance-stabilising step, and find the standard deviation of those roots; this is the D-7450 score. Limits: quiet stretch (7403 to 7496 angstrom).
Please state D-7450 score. 0.013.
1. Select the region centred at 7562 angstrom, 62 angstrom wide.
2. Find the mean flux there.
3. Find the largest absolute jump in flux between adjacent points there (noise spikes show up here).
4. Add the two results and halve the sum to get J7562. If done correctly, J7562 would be 4.80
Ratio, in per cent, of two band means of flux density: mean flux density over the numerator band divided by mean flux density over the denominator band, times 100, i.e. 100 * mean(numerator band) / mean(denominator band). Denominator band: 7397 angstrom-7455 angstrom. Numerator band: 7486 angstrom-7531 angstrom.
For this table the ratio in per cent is 101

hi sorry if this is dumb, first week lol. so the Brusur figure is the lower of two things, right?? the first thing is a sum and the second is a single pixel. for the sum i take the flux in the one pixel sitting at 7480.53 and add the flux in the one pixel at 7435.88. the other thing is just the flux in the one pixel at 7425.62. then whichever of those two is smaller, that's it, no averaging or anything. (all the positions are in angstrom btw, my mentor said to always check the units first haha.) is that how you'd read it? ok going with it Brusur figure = 9.32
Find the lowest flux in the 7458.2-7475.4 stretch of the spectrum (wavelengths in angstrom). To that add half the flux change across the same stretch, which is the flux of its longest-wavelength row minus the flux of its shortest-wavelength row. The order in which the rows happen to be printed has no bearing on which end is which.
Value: 9.25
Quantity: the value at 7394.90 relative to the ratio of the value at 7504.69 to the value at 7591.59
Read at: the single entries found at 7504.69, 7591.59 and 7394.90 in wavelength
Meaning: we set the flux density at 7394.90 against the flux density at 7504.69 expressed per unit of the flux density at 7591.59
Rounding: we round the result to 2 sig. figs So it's 8.9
